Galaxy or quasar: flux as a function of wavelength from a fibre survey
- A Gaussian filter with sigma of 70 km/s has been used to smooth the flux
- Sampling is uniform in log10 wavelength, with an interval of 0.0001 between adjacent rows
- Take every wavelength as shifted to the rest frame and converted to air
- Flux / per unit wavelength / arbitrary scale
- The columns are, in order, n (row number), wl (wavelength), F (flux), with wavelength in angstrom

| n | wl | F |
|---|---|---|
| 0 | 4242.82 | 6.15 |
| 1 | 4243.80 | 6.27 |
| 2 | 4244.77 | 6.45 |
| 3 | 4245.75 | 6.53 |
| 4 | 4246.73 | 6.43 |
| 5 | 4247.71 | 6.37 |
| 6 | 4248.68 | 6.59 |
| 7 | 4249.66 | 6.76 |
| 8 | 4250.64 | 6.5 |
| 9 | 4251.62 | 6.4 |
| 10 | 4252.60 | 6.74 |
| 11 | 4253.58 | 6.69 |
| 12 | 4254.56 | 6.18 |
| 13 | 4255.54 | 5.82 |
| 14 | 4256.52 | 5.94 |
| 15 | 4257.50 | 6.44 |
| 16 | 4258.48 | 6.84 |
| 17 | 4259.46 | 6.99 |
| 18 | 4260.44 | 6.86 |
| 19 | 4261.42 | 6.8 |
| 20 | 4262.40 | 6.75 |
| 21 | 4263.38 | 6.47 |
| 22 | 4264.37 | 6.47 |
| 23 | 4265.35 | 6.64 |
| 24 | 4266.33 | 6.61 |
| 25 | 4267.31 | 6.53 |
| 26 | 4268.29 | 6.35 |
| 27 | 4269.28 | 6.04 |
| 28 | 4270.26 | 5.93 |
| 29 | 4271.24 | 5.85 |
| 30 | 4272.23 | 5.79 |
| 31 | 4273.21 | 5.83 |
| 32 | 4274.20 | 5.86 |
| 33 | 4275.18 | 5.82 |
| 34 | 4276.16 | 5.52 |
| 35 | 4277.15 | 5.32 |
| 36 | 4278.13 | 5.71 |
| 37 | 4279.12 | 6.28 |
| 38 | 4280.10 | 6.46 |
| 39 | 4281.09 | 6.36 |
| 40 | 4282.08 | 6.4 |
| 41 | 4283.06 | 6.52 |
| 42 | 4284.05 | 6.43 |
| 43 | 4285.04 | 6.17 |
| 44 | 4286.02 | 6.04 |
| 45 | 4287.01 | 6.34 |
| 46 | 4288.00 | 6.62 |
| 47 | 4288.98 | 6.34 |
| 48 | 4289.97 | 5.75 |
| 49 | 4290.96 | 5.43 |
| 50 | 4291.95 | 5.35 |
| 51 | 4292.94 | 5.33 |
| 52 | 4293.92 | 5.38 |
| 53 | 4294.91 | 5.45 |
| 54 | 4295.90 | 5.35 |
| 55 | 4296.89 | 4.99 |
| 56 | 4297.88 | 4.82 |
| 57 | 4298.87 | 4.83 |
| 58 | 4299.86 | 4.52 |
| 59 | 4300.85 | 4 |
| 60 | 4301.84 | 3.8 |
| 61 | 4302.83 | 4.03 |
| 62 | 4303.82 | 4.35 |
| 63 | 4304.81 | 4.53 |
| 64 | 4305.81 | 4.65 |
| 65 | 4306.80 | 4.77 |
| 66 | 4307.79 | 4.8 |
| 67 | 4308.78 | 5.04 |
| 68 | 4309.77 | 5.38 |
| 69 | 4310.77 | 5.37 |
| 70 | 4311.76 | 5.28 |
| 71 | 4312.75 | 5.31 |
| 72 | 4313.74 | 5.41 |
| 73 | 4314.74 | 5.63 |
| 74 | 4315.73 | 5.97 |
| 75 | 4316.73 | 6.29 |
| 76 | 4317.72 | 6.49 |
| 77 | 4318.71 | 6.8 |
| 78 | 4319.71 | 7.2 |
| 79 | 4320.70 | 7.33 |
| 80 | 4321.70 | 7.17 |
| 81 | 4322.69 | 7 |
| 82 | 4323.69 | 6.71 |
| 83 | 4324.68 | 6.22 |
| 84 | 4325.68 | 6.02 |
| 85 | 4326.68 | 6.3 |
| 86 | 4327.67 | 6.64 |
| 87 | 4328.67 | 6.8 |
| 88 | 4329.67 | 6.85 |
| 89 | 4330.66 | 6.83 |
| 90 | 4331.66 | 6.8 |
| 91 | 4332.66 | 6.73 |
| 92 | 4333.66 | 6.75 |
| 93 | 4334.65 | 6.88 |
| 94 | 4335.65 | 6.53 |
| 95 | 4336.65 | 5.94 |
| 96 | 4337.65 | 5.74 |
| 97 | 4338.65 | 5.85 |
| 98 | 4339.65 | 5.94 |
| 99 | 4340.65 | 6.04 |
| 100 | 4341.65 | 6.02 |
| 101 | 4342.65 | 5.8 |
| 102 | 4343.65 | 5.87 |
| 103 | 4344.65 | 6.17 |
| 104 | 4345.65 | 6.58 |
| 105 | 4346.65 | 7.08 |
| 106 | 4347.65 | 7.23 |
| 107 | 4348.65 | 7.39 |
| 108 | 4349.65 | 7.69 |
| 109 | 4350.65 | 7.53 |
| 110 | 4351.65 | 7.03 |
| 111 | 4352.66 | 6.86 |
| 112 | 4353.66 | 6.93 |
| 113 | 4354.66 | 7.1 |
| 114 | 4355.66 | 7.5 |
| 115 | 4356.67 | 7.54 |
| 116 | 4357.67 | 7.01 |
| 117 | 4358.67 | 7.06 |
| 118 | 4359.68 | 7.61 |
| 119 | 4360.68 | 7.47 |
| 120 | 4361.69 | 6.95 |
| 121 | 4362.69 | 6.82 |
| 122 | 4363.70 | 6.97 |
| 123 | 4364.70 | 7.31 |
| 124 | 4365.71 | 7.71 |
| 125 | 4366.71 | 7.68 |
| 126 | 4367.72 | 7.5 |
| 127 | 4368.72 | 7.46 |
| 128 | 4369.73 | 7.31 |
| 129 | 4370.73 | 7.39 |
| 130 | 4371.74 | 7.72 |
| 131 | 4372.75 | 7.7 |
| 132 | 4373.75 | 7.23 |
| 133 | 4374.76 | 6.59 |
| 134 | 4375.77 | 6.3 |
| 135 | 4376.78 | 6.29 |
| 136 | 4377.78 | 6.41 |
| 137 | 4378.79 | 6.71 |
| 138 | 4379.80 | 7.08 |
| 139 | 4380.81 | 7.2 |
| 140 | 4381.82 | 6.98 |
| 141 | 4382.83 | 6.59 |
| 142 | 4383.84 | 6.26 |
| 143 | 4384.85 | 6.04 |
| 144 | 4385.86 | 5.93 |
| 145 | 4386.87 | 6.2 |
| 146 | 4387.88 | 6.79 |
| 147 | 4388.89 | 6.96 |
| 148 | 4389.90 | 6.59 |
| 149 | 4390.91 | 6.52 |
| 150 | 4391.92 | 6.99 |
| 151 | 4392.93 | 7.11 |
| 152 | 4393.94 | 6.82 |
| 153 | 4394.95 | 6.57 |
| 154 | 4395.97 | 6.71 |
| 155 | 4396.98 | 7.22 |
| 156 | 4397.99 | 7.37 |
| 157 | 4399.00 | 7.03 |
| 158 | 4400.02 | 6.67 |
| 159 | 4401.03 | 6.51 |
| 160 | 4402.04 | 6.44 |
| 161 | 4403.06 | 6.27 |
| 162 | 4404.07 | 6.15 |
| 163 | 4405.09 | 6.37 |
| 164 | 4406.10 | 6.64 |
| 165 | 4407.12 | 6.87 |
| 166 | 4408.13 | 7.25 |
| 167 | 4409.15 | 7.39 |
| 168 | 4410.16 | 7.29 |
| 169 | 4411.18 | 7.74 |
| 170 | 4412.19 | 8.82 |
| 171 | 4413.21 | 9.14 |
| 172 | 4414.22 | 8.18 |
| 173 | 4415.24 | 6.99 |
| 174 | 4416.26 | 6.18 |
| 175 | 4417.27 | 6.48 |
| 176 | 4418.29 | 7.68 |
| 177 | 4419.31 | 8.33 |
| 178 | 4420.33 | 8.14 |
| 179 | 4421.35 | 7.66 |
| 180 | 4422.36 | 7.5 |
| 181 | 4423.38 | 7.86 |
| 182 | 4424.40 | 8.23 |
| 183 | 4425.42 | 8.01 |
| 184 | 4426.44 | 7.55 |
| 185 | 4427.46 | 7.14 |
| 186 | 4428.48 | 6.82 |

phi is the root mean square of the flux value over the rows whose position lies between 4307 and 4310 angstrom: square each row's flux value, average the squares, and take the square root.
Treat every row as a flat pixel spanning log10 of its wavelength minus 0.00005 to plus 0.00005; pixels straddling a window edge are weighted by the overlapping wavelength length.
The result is 5.1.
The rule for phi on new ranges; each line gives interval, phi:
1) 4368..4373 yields 7.5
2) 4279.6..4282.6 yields 6.4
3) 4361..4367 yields 7.2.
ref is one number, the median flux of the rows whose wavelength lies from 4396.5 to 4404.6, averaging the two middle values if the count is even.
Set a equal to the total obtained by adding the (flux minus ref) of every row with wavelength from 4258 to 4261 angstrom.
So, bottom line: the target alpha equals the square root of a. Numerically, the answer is 1.0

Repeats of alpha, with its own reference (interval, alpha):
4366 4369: 1.7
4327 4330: 0.7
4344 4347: 0.2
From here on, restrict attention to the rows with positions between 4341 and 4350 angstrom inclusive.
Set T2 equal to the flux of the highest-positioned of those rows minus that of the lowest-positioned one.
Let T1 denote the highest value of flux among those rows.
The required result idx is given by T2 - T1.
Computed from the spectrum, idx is -6.0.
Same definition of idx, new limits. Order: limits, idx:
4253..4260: -6.7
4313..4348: -5.5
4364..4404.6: -8.9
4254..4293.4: -7.8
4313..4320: -5.4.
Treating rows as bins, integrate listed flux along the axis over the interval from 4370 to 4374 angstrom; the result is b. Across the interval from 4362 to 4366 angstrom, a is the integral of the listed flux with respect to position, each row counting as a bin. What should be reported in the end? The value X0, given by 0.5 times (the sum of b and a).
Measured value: 29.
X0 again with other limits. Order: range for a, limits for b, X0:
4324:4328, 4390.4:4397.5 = 37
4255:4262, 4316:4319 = 33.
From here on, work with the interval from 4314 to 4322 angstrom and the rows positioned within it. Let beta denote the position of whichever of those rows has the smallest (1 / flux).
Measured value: 4320.70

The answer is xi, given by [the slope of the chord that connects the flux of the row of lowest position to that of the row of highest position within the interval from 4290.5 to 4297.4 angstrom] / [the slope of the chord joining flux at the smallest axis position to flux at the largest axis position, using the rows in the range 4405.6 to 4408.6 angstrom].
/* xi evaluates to -0.25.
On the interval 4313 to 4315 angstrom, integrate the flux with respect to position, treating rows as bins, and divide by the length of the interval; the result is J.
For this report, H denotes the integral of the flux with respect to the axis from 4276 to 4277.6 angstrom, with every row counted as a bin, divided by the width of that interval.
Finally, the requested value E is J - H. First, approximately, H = 5.4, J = 5.5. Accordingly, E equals 0.1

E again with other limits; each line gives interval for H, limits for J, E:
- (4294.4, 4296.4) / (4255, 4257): 0.5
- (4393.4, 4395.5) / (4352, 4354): 0.2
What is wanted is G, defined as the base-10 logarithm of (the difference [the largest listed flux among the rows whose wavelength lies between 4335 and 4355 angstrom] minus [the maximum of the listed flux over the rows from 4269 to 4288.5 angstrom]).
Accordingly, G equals 0.0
